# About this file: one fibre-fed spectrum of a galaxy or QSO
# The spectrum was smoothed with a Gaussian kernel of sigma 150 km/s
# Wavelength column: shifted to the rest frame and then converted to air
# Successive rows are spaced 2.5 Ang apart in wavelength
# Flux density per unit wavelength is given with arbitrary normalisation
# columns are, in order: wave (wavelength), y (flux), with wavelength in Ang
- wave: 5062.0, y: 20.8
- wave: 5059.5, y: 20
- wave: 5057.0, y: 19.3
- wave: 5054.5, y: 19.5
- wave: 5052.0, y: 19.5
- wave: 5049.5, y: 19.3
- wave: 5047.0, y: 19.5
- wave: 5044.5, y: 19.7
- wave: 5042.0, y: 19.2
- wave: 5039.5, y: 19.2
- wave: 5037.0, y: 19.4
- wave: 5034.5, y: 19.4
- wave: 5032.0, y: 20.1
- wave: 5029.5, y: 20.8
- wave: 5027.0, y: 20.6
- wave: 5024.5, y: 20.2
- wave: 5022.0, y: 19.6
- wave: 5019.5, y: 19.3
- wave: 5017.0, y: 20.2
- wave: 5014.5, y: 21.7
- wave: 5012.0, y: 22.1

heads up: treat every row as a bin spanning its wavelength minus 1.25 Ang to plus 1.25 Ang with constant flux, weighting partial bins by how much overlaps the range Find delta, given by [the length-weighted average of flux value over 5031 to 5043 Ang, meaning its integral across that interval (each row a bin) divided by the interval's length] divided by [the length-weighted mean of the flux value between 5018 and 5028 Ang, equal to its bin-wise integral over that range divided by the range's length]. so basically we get 0.98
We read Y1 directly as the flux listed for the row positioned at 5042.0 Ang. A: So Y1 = 19.2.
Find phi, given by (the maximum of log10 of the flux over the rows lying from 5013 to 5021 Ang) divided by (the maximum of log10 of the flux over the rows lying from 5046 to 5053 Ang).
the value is 1.04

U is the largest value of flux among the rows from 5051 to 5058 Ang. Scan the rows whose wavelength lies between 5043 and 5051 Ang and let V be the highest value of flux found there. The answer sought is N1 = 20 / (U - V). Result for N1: -100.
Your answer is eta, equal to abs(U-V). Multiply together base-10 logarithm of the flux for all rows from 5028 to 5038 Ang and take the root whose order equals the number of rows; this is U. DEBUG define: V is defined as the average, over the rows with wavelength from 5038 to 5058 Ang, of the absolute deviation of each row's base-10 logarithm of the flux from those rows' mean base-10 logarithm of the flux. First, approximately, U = 1.30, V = 0.0034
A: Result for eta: 1.296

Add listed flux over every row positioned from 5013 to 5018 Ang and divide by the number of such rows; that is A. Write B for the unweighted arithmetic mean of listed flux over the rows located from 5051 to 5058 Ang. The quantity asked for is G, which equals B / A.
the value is 0.93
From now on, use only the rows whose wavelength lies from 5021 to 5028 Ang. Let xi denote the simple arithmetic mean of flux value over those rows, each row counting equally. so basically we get 20.1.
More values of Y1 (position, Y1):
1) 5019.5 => 19.3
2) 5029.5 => 20.8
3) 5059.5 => 20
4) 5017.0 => 20.2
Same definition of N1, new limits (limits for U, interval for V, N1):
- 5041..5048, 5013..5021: -10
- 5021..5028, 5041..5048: 22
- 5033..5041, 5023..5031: -14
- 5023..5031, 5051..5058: 15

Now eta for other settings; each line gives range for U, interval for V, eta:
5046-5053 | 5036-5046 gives 1.285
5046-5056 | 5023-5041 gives 1.277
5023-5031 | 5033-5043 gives 1.310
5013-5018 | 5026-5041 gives 1.308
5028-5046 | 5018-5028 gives 1.284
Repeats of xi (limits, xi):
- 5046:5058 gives 19.4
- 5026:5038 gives 20.1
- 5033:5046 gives 19.4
